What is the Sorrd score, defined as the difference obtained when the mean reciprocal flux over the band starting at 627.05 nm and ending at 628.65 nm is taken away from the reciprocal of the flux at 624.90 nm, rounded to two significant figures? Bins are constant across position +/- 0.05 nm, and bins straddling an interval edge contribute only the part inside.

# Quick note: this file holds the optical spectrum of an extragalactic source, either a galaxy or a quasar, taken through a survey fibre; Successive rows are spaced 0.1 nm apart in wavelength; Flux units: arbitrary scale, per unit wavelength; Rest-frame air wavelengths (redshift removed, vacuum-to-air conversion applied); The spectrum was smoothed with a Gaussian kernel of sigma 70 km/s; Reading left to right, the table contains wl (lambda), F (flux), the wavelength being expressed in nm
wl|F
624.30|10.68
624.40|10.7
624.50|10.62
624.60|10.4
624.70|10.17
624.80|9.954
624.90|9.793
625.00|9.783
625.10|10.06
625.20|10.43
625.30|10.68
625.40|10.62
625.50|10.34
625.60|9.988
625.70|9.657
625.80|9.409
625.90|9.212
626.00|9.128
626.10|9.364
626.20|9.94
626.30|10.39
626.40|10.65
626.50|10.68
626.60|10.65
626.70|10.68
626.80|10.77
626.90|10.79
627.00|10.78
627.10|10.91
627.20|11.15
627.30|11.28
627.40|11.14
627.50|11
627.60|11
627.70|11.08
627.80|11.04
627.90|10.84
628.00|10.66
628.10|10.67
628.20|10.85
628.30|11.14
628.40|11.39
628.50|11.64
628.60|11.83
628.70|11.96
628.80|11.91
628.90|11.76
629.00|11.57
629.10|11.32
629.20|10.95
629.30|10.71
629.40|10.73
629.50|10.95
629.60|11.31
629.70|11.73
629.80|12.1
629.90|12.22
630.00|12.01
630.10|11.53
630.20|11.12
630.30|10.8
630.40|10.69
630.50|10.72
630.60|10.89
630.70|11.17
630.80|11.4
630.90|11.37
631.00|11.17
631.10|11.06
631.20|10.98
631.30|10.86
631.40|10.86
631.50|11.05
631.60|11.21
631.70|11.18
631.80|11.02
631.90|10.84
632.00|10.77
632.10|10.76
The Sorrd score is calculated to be 0.012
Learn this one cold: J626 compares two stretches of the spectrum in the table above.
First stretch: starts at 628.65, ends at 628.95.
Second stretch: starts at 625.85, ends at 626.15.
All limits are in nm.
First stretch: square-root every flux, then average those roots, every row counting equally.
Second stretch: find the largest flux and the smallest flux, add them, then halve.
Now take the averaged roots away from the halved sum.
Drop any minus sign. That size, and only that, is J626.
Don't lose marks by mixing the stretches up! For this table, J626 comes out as 5.8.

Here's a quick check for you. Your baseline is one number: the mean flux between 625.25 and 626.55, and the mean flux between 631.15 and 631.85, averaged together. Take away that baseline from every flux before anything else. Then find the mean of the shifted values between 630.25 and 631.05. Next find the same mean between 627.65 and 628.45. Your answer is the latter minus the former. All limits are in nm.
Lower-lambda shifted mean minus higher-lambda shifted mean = -0.1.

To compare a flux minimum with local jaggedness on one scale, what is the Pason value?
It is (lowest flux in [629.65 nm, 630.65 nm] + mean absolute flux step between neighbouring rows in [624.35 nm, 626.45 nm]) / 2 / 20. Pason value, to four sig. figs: 0.2734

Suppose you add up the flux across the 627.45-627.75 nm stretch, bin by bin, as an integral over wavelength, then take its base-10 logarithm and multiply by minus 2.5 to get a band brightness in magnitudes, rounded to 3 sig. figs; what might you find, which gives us -1.30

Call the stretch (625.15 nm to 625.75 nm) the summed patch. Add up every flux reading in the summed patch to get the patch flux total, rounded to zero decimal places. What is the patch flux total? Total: 62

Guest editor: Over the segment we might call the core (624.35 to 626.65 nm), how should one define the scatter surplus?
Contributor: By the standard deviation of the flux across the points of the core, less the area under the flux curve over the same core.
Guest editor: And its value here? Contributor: -22.8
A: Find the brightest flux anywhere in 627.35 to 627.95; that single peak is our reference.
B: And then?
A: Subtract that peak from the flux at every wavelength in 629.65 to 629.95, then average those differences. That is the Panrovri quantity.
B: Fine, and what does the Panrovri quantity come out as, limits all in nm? 0.88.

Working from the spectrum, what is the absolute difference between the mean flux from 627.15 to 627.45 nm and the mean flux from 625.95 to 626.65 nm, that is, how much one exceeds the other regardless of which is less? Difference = 1.1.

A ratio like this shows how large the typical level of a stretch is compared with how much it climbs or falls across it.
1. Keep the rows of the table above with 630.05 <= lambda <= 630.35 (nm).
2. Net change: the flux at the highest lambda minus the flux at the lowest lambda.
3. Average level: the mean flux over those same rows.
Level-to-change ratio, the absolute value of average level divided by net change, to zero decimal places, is 15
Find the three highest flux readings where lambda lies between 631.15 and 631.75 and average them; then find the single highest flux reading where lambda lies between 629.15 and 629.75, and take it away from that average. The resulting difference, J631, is -0.6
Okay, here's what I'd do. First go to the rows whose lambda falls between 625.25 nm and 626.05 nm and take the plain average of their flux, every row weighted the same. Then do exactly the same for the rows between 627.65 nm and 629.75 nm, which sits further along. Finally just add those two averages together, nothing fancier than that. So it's 21.1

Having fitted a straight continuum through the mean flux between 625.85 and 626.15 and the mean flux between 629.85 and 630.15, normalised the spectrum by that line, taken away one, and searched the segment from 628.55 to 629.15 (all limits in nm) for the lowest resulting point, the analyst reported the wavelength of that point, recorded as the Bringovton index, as 629.10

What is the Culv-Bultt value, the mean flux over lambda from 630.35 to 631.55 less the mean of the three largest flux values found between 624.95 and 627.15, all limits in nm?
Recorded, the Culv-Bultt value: 0.19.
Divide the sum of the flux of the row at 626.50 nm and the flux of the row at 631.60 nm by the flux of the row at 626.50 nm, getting 2.05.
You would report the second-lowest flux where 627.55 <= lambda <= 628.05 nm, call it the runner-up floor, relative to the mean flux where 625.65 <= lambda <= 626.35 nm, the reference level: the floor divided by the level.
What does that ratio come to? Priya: 1.13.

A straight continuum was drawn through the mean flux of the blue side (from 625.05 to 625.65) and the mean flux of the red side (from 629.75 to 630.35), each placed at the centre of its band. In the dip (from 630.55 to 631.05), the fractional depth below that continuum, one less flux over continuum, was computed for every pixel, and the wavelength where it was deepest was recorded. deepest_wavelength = 630.60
